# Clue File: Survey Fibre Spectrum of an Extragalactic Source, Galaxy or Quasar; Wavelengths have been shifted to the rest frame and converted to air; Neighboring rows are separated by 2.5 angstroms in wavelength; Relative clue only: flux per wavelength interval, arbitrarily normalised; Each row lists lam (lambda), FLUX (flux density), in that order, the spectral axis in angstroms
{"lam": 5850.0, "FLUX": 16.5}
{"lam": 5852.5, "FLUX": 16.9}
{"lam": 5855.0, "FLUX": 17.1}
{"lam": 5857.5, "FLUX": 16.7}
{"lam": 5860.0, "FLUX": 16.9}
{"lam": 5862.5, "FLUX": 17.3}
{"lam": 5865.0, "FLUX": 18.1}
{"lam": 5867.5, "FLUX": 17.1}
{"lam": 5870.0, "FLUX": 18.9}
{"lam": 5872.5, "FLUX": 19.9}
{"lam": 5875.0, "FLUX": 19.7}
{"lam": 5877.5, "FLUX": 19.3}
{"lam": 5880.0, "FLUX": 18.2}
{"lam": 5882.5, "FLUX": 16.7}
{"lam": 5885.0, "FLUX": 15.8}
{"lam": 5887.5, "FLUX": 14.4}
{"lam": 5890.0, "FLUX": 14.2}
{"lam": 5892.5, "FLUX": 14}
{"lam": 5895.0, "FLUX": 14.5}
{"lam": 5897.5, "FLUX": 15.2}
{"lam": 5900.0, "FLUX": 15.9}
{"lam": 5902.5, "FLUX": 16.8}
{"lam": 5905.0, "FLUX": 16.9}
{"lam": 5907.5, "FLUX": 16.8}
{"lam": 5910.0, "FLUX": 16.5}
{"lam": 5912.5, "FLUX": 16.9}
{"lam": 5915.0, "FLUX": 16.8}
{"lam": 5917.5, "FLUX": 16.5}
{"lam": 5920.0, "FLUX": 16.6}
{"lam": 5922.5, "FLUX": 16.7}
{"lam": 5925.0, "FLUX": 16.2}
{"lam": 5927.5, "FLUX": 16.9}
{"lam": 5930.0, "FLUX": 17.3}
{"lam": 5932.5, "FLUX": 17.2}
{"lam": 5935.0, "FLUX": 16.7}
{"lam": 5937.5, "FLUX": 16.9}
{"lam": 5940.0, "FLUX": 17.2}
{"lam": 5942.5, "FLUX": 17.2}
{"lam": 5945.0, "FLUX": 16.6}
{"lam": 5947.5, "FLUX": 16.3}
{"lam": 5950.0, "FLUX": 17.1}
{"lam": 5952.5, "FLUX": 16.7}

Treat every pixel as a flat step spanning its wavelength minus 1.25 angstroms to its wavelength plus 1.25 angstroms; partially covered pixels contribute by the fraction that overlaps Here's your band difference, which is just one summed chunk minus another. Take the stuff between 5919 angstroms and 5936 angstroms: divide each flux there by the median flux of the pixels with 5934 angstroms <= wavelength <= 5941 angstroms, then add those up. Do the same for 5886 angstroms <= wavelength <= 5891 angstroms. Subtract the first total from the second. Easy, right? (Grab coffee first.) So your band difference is -5.3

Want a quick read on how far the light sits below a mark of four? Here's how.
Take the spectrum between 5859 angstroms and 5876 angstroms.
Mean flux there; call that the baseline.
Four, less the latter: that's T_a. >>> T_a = -14.3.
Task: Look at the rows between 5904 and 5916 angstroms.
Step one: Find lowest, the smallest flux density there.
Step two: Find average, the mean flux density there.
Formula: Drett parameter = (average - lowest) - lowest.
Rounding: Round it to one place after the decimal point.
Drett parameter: -16.2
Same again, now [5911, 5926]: -15.8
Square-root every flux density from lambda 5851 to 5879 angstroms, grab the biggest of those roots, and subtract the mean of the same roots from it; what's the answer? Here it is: 0.22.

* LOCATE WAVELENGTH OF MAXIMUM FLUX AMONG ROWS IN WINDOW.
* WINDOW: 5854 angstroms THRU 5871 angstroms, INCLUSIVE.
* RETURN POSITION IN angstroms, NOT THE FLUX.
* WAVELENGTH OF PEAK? 5870.0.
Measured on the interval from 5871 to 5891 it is 5872.5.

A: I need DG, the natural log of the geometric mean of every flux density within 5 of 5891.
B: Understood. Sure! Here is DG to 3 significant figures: 2.66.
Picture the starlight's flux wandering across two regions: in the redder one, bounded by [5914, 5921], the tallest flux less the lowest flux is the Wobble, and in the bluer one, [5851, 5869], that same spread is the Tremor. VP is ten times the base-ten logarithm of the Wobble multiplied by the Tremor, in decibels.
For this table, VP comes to -4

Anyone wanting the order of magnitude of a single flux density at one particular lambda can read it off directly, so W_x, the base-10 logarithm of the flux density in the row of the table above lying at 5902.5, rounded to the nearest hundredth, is 1.23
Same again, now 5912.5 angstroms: 1.23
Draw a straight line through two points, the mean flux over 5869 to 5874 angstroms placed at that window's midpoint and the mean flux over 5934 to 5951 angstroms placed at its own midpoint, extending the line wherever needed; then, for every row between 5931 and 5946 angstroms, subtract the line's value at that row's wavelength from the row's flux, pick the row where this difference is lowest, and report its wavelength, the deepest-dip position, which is 5935.0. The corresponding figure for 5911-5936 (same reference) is 5925.0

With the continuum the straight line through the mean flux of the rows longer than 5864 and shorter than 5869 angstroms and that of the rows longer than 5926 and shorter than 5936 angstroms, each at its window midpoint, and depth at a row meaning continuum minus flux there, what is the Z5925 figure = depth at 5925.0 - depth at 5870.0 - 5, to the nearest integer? -3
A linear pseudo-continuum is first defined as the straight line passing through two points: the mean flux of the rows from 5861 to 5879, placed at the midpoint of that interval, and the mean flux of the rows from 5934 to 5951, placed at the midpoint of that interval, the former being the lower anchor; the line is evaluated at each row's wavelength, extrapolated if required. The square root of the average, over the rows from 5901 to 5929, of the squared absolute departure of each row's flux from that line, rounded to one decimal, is 0.9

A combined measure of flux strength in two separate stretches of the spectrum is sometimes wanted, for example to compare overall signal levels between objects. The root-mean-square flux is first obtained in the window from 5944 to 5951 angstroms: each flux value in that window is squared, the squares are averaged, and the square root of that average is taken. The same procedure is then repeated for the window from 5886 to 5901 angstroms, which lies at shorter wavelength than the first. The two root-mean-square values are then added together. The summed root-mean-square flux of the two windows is 31.4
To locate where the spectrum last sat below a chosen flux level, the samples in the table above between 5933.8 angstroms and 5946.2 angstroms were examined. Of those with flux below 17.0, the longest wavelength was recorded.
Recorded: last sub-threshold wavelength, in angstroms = 5945.0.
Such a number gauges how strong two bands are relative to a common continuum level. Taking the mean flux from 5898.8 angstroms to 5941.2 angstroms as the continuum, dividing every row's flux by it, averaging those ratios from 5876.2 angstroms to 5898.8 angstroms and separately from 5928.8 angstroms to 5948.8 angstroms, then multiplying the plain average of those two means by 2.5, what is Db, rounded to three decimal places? 2.443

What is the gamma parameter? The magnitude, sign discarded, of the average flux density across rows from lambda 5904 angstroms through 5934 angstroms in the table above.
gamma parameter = 16.77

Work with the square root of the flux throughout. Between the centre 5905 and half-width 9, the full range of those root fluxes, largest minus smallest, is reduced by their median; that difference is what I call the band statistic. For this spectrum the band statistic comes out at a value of -3.89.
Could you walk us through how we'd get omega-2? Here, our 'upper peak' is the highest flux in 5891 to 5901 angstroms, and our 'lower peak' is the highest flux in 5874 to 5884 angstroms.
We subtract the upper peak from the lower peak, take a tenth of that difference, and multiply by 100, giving 38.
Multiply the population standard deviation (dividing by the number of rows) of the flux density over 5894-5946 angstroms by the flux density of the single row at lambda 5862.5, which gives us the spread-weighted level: 11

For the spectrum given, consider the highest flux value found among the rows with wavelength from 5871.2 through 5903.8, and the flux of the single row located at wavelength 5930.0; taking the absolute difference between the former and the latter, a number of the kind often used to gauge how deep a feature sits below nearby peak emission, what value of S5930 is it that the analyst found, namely 2.6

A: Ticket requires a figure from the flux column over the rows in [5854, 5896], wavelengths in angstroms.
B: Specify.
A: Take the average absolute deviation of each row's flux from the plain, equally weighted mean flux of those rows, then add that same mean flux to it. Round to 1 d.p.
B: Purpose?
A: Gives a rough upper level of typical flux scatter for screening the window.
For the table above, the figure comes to 18.5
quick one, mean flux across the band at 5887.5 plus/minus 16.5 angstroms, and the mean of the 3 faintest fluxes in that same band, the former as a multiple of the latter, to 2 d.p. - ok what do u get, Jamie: 1.16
